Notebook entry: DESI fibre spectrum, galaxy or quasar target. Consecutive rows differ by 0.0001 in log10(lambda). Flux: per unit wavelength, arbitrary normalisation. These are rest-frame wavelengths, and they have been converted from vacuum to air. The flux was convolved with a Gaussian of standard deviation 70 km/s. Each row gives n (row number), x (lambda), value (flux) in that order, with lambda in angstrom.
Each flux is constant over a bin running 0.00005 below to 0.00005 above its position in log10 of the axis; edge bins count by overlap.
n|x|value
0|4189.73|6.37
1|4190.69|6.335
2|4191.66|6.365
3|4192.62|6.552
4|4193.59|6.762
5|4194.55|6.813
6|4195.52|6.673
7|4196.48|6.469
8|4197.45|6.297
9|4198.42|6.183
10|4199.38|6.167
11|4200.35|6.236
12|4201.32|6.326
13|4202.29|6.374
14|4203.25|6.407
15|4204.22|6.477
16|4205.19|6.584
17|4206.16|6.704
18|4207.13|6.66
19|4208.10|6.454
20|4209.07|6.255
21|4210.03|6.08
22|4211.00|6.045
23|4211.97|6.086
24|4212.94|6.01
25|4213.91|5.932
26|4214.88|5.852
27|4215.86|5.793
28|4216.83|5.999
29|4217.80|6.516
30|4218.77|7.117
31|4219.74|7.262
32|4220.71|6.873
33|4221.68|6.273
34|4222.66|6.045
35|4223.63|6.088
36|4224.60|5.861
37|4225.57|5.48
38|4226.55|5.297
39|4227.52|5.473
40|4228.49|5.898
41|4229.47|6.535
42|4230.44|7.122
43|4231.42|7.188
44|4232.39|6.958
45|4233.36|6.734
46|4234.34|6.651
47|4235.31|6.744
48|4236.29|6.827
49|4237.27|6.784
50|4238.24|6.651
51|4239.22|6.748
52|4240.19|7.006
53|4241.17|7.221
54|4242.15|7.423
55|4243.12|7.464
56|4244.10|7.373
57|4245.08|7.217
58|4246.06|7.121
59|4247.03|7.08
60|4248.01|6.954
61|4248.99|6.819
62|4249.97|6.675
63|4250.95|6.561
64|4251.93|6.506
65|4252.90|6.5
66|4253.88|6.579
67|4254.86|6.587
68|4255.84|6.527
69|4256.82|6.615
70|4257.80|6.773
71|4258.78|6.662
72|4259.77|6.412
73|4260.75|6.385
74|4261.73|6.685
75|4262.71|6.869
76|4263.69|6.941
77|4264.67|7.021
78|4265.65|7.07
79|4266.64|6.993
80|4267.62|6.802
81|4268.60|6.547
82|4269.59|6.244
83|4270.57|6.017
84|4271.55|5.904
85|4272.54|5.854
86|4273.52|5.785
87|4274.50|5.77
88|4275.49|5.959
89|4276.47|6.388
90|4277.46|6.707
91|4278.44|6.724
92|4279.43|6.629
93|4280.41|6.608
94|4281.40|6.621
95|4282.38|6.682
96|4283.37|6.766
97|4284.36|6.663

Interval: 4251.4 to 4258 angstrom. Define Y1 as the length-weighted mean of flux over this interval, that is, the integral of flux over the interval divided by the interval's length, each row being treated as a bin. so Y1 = 6.6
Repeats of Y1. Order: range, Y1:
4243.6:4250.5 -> 7.0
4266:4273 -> 6.3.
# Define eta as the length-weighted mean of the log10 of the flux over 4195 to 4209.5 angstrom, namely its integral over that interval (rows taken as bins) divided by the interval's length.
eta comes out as 0.807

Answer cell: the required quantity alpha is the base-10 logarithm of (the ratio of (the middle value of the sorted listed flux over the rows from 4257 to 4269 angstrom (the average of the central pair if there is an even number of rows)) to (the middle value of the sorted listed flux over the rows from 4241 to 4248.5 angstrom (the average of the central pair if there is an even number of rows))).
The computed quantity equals -0.03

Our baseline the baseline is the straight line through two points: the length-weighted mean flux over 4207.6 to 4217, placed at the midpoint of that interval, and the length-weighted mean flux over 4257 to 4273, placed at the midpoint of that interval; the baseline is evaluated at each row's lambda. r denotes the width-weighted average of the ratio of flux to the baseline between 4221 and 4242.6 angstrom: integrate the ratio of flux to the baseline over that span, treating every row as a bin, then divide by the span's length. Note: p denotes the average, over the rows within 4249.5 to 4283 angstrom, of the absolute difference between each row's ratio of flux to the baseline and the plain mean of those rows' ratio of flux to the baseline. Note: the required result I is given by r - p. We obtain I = 1.00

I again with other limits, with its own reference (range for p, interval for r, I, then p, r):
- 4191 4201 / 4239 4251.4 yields 1.07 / 0.037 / 1.11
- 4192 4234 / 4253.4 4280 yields 0.92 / 0.065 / 0.99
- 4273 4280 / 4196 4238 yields 0.99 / 0.054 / 1.04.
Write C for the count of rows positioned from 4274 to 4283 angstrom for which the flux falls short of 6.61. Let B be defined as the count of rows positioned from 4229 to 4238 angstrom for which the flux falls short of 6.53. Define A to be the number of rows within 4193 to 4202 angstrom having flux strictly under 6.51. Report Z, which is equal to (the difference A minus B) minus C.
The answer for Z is 2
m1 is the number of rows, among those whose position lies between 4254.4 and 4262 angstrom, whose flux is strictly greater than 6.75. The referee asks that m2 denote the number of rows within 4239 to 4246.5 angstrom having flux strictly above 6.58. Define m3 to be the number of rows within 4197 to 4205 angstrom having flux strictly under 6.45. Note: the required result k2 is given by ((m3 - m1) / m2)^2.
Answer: 0.6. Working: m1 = 1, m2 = 8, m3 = 7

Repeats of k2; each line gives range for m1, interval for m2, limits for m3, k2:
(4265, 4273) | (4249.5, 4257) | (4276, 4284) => 0.4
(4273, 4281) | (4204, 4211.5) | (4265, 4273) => 1.8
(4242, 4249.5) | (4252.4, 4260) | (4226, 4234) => 1.6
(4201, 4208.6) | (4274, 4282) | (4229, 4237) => 0.0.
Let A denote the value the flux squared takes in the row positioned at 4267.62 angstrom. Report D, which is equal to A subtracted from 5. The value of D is -41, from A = 46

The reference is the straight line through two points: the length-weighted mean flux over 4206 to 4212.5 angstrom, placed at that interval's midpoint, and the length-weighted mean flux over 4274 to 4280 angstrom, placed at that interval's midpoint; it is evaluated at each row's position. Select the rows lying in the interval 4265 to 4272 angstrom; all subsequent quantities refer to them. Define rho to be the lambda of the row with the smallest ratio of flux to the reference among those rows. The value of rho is 4271.55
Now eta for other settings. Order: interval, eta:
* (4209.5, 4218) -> 0.780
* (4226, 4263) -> 0.827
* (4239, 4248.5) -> 0.856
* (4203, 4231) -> 0.794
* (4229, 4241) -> 0.835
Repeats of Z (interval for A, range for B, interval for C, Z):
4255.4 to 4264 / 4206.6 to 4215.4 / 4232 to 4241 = -6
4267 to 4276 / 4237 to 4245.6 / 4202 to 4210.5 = 0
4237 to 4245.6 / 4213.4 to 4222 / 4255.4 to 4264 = -9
